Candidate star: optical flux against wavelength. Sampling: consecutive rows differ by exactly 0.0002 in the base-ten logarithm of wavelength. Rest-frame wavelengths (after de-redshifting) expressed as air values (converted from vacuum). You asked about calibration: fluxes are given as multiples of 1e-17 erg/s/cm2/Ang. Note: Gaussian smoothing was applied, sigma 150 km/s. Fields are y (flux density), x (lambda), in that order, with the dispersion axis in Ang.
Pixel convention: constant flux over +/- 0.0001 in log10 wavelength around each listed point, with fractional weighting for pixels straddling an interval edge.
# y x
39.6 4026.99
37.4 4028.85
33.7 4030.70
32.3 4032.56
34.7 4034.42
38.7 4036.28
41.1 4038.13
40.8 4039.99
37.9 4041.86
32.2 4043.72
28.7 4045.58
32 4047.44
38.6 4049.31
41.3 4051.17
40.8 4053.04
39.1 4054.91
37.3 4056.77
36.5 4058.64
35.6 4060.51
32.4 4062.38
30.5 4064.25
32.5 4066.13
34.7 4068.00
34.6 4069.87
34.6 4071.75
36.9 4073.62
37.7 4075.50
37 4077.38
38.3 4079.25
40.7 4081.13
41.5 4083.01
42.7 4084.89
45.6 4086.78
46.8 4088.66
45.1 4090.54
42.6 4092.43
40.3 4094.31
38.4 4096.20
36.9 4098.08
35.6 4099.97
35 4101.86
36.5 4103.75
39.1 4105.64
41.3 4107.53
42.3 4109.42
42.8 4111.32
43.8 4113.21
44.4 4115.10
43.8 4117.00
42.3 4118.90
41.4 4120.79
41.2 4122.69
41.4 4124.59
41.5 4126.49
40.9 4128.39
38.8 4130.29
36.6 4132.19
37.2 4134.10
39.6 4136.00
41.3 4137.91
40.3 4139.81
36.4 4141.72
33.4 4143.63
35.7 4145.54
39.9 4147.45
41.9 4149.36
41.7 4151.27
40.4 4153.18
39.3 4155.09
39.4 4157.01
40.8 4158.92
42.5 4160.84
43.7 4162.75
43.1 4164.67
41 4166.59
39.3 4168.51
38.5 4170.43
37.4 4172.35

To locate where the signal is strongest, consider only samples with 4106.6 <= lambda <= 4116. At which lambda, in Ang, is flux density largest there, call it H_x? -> 4115.10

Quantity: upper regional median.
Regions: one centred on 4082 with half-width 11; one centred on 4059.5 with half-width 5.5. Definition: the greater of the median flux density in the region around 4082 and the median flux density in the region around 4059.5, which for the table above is 41.1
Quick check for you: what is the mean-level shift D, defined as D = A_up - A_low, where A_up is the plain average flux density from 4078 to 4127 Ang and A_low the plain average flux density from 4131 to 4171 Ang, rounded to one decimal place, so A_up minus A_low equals 1.6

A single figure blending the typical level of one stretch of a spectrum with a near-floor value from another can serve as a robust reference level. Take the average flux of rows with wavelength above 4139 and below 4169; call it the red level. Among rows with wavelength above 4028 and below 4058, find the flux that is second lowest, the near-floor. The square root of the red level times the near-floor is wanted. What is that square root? 35.7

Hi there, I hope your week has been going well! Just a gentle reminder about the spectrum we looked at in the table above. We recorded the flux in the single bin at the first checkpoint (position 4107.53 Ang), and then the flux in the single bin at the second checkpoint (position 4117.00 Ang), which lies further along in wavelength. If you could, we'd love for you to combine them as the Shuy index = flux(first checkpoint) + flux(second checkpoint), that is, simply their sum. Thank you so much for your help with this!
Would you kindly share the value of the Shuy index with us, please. 85.1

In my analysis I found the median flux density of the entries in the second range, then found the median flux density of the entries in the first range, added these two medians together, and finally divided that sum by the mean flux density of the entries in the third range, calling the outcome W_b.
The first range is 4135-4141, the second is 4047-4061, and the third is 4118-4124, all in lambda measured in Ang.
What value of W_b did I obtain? 1.88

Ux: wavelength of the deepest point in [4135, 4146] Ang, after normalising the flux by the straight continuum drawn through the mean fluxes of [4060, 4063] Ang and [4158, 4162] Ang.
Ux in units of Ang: 4143.63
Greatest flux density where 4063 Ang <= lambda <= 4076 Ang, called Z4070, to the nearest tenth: 37.7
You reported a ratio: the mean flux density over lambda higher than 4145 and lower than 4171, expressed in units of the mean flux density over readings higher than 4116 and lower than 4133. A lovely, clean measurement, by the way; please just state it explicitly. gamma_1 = 0.99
